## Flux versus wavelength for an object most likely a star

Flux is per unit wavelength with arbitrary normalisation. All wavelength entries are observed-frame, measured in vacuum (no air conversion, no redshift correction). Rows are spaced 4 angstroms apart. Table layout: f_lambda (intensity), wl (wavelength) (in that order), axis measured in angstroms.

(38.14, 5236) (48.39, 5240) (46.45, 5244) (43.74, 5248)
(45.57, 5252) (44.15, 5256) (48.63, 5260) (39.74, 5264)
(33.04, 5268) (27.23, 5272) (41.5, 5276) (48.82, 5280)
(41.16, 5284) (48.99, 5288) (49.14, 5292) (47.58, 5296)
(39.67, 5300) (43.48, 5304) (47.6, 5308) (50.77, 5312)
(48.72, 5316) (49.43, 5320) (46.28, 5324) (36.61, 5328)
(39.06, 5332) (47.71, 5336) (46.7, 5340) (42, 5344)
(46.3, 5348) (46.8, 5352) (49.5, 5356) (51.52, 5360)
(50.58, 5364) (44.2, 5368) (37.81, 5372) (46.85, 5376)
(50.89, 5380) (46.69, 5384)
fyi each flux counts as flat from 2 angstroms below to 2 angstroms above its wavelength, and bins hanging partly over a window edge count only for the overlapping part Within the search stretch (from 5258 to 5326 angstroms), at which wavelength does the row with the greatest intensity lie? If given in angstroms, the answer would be 5312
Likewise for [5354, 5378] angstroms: 5360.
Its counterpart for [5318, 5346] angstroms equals 5320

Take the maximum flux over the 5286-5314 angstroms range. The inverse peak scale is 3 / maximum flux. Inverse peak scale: 0.0591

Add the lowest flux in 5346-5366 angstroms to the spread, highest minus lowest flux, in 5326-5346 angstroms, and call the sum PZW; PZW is 57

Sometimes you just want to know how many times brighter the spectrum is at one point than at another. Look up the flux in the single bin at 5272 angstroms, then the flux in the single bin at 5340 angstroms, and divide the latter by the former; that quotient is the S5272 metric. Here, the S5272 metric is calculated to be 1.72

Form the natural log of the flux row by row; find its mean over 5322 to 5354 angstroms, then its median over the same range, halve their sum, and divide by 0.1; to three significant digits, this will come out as 38.1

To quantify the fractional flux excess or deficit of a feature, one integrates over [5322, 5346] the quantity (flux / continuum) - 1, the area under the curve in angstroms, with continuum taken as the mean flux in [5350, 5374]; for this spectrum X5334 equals -1.9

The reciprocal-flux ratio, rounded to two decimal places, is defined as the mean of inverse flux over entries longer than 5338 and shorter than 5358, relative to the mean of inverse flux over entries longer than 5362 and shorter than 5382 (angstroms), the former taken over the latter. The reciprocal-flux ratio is 0.99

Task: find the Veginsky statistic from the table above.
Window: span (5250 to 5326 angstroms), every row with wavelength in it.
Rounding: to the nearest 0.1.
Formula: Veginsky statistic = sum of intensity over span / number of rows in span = 44.3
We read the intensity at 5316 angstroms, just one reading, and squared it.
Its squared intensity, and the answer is 2374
